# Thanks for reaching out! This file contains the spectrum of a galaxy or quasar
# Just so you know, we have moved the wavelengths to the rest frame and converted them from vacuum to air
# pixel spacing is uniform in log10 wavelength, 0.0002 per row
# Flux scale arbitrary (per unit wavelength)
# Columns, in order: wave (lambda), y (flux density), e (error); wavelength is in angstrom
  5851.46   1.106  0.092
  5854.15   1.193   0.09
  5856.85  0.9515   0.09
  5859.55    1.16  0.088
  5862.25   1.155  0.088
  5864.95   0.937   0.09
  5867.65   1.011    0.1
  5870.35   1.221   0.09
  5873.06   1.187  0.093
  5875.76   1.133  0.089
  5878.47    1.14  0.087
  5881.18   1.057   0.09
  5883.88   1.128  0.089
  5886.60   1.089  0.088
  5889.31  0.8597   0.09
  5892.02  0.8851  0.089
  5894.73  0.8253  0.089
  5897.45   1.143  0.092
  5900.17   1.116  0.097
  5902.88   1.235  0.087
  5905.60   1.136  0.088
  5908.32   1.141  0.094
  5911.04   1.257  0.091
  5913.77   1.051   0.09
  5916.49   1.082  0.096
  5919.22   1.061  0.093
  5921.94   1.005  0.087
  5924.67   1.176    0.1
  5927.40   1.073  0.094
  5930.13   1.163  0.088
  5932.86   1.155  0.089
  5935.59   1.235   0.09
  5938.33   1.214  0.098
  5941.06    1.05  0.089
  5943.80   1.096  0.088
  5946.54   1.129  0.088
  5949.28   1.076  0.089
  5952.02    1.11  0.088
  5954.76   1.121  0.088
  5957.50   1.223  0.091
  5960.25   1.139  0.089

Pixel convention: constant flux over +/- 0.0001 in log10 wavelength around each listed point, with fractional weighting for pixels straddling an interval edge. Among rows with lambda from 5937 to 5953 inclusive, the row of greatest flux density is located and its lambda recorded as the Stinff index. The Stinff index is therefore 5938.33 angstrom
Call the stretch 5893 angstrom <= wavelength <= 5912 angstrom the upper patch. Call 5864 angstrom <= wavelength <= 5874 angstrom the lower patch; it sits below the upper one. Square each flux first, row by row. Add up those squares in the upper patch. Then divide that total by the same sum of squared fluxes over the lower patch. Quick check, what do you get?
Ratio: 1.86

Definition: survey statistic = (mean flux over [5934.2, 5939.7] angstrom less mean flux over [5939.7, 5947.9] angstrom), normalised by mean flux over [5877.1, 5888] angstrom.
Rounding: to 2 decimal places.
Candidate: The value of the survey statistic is 0.12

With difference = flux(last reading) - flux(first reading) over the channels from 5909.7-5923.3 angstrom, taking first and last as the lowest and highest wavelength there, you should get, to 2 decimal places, -0.25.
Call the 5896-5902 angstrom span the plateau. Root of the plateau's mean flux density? 1.06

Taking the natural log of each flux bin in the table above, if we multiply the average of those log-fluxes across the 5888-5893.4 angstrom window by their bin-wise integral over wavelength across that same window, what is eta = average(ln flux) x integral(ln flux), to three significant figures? 0.101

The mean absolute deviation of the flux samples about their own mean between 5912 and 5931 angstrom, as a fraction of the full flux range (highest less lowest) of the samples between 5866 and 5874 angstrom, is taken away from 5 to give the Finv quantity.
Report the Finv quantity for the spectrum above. 4.78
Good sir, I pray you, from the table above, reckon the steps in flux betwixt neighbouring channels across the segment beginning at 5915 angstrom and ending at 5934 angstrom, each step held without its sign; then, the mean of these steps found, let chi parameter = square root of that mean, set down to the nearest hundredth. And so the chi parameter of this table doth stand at 0.27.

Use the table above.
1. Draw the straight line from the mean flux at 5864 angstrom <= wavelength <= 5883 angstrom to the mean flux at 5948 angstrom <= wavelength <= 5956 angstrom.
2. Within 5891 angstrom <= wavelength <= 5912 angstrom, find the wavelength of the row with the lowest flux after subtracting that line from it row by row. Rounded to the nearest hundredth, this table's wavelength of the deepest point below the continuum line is 5894.73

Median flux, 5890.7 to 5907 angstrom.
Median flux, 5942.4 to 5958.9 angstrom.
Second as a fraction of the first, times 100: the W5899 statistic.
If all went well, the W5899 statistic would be 99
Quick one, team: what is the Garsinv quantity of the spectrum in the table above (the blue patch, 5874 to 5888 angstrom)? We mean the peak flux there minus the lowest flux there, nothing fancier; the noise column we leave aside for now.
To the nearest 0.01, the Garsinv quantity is 0.08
